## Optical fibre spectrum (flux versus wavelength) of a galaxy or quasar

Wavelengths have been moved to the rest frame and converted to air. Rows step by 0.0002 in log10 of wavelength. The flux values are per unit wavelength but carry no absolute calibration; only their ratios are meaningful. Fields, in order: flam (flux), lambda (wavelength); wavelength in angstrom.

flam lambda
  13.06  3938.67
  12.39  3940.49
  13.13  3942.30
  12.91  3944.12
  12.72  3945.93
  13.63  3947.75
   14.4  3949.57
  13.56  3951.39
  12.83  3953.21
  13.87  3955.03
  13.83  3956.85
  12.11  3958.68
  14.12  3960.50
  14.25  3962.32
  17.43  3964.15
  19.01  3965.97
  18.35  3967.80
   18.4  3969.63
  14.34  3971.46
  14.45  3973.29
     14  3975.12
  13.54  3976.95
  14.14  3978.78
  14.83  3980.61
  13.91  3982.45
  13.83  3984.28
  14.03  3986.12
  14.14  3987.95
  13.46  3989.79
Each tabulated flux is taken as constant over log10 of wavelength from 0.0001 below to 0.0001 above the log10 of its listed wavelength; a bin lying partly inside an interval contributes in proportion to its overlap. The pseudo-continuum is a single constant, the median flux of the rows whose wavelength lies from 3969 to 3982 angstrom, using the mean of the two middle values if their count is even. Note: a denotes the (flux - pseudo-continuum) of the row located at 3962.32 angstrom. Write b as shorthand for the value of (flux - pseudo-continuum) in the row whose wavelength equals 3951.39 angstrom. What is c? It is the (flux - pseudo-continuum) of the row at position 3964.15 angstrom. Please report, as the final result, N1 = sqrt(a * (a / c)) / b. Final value 0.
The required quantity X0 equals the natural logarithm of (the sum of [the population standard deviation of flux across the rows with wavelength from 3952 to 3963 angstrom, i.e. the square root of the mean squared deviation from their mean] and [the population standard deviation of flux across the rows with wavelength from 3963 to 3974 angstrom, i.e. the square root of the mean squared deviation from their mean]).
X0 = 0.98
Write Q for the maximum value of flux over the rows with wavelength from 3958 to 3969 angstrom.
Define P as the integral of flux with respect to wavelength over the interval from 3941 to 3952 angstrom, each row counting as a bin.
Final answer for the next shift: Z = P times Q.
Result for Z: 2793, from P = 147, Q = 19.01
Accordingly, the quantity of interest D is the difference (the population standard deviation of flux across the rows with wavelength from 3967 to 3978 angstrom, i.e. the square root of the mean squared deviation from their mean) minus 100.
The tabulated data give -98.0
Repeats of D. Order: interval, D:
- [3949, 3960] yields -99.2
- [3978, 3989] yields -99.7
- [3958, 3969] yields -97.5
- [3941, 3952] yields -99.4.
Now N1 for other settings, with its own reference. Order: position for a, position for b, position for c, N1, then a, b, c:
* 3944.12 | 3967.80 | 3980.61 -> 1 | -1.4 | 4.01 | 0.49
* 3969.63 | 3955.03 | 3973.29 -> -26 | 4.1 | -0.47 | 0.11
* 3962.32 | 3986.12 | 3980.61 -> 0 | -0.1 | -0.31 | 0.49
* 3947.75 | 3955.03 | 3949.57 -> -6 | -0.7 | -0.47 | 0.06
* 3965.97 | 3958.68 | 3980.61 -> -3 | 4.7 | -2.23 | 0.49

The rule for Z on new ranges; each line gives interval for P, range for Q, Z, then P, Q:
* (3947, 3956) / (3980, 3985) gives 1823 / 123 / 14.83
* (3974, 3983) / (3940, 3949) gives 1729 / 127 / 13.63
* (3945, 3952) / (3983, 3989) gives 1344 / 95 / 14.14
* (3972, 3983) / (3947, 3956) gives 2243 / 156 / 14.4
